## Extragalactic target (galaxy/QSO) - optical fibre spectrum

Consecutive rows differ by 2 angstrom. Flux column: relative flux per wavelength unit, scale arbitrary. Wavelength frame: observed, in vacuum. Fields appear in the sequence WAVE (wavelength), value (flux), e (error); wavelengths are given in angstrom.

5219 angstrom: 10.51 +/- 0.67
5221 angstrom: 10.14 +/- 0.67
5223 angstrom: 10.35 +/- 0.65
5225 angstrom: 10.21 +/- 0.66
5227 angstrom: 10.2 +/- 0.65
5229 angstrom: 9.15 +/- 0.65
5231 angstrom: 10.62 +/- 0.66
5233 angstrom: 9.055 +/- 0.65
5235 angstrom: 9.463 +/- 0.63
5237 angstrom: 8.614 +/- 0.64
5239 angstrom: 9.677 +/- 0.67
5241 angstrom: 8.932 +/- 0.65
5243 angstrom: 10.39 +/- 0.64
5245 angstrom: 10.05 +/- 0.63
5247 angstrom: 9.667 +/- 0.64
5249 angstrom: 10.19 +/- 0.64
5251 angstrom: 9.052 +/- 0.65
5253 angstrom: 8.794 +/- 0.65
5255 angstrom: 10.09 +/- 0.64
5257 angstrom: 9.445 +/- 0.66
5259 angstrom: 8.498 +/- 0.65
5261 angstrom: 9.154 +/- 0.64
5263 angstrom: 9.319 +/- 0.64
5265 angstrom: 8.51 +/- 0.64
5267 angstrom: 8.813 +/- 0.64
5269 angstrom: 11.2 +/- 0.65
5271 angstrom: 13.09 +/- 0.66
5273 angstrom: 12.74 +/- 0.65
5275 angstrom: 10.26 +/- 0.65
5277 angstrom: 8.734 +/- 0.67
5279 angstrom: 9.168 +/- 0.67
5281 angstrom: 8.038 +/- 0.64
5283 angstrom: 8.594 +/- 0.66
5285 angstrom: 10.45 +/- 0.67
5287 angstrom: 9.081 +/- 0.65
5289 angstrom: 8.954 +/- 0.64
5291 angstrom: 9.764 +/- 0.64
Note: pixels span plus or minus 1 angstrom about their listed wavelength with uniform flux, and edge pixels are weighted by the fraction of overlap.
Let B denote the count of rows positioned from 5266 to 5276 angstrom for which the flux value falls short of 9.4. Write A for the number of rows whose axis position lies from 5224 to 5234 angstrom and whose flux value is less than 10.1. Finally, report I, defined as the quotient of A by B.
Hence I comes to 2.0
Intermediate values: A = 2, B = 1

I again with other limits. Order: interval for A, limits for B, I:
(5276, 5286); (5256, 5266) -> 1.0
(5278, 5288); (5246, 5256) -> 2.0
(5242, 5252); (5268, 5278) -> 3.0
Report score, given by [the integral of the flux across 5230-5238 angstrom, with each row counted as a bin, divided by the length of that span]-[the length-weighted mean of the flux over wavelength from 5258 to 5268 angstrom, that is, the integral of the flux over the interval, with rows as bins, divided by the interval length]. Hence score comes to 0.6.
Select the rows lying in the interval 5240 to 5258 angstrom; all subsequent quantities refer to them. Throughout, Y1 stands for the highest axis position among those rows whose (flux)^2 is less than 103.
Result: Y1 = 5257 angstrom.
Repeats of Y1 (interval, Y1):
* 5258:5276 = 5267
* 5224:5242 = 5241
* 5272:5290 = 5289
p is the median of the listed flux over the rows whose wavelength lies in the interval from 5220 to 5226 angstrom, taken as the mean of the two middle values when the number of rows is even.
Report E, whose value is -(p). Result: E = -10.2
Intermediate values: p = 10.2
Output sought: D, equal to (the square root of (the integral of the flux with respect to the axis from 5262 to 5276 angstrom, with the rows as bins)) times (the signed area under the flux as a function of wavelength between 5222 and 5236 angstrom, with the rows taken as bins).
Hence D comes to 1679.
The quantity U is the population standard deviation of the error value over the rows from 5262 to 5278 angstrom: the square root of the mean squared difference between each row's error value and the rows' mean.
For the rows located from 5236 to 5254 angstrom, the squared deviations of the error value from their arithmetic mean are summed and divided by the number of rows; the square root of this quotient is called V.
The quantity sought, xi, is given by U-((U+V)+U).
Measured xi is -0.021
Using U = 0.0100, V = 0.011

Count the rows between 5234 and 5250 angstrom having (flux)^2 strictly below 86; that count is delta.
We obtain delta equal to 2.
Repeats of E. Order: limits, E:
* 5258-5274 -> -9.2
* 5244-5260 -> -9.6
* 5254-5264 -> -9.3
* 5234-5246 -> -9.6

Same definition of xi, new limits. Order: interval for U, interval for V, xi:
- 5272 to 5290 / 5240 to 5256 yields -0.018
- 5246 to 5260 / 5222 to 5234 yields -0.012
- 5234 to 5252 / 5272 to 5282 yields -0.024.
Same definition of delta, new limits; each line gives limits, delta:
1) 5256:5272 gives 4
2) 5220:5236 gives 2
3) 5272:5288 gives 5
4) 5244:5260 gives 3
